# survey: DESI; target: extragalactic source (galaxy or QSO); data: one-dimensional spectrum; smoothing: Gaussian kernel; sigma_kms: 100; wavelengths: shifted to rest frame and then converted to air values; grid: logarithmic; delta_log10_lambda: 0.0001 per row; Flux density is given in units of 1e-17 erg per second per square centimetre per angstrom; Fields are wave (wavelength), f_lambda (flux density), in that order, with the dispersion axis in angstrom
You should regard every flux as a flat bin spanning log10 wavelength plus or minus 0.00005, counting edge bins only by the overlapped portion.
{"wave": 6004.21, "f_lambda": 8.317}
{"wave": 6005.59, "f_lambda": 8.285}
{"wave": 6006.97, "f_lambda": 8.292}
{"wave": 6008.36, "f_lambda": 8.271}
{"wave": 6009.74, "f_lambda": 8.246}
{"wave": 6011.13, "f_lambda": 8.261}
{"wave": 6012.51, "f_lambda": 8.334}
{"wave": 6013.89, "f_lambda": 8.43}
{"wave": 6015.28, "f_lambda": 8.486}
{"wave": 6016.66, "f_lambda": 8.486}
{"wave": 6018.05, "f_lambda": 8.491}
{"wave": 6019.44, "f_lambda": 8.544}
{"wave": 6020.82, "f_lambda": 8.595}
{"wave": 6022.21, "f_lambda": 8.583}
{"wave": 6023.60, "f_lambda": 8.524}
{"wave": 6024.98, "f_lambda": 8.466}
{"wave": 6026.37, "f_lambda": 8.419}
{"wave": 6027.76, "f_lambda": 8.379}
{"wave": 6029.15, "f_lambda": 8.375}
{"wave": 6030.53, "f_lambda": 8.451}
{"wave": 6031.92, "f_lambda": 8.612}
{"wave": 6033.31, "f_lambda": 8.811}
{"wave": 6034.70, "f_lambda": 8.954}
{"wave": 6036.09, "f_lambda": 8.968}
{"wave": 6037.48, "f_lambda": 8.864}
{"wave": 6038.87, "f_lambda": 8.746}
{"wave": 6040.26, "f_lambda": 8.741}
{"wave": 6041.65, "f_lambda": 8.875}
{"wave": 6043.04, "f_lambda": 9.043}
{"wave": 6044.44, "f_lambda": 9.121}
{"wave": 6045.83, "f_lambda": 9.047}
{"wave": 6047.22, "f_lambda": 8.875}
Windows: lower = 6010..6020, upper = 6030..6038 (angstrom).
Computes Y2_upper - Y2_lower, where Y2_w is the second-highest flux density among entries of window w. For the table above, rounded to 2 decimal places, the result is 0.46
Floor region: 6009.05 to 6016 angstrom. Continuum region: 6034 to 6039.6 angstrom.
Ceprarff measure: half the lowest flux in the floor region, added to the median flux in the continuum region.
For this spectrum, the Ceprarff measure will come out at 13.0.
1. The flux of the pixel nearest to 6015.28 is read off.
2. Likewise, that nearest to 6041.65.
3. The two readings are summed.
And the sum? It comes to 17.4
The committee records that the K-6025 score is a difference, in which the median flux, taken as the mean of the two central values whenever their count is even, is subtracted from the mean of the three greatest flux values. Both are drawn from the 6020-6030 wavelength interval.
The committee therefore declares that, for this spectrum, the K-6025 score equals 0.10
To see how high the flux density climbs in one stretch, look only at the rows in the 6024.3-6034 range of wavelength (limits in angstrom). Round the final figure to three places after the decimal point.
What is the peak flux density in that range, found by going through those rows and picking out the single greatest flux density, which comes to 8.811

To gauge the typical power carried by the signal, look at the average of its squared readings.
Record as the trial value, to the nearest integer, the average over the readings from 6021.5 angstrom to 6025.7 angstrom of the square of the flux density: 73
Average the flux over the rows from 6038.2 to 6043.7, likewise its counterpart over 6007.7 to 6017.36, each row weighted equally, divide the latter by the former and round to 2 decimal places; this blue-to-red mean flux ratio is 0.94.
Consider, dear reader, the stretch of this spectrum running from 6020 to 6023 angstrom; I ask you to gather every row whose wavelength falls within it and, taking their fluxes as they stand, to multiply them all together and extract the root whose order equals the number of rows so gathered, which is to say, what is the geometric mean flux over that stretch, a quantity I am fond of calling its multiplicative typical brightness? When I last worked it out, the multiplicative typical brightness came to 8.6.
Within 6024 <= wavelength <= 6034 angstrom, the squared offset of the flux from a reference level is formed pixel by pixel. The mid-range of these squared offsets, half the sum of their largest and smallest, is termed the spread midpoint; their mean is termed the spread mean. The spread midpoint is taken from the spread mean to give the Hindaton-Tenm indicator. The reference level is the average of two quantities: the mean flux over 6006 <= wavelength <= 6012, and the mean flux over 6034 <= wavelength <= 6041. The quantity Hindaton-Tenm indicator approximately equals -0.008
